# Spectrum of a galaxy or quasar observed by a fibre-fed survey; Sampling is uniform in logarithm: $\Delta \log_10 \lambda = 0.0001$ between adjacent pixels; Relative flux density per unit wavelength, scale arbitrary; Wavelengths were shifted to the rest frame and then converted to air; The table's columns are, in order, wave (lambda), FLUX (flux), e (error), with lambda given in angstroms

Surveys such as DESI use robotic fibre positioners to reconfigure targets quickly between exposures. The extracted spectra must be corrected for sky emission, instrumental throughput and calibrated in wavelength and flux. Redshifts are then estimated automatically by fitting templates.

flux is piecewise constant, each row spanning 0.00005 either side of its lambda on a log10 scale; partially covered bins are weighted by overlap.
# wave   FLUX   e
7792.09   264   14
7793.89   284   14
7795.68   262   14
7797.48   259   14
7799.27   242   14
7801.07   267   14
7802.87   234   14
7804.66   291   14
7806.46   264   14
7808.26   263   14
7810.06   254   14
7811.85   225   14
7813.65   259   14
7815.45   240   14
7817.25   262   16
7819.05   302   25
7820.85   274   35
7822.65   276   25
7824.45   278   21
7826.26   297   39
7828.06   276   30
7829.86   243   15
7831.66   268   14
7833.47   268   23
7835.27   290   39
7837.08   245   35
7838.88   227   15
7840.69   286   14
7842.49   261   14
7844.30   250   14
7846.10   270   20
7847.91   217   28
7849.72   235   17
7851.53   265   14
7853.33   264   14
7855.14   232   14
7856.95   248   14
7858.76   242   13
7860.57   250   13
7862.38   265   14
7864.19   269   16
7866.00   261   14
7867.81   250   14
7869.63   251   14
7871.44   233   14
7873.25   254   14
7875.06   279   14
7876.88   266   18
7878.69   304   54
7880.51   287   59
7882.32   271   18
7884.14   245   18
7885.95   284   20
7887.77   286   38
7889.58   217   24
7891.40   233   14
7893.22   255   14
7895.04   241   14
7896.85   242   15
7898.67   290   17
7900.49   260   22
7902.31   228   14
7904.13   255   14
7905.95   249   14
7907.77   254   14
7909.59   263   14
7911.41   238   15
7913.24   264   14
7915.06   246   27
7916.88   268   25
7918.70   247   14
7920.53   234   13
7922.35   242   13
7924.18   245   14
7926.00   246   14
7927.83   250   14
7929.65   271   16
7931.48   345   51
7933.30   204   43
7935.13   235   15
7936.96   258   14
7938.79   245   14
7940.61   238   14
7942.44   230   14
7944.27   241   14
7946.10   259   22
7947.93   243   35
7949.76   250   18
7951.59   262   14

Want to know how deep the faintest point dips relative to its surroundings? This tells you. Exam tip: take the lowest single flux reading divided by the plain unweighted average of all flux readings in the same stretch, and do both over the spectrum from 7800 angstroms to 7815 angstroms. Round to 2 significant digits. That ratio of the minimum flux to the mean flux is 0.88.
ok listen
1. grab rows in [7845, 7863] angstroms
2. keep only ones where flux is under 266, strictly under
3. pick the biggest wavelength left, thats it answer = 7862.38 angstroms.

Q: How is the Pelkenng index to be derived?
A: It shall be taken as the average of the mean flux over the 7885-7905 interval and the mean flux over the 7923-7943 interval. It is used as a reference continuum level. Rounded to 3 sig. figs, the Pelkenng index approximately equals 253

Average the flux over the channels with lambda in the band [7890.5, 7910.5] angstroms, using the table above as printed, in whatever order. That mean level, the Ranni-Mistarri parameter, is 252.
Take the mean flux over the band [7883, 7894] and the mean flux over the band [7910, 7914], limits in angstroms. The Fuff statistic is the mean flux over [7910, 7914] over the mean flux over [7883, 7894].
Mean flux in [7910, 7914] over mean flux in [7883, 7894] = 0.99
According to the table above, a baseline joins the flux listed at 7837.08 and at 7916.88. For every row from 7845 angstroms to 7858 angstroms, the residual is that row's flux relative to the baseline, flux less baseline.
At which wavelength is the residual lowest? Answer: 7847.91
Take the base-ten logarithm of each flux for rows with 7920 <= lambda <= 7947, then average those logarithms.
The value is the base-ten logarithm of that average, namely 0.379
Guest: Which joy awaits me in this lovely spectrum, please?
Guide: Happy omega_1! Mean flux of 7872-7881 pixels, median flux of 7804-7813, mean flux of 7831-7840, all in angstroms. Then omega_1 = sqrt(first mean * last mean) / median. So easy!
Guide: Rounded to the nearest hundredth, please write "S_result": 1.02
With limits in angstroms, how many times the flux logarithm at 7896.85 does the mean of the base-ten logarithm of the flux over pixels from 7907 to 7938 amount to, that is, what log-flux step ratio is 1.01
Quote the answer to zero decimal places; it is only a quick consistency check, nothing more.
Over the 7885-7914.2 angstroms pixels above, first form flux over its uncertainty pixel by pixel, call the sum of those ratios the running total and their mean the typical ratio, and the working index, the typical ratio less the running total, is -236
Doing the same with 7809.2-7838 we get -196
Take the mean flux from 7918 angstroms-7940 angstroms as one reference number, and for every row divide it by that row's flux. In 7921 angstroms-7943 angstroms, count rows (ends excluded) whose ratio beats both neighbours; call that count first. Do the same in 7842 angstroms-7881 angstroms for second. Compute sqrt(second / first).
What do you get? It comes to 2.6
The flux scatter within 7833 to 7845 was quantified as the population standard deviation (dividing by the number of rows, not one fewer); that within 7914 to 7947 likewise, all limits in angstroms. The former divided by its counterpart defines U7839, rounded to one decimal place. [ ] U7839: 0.8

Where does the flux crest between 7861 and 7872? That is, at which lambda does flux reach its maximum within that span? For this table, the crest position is 7864.19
